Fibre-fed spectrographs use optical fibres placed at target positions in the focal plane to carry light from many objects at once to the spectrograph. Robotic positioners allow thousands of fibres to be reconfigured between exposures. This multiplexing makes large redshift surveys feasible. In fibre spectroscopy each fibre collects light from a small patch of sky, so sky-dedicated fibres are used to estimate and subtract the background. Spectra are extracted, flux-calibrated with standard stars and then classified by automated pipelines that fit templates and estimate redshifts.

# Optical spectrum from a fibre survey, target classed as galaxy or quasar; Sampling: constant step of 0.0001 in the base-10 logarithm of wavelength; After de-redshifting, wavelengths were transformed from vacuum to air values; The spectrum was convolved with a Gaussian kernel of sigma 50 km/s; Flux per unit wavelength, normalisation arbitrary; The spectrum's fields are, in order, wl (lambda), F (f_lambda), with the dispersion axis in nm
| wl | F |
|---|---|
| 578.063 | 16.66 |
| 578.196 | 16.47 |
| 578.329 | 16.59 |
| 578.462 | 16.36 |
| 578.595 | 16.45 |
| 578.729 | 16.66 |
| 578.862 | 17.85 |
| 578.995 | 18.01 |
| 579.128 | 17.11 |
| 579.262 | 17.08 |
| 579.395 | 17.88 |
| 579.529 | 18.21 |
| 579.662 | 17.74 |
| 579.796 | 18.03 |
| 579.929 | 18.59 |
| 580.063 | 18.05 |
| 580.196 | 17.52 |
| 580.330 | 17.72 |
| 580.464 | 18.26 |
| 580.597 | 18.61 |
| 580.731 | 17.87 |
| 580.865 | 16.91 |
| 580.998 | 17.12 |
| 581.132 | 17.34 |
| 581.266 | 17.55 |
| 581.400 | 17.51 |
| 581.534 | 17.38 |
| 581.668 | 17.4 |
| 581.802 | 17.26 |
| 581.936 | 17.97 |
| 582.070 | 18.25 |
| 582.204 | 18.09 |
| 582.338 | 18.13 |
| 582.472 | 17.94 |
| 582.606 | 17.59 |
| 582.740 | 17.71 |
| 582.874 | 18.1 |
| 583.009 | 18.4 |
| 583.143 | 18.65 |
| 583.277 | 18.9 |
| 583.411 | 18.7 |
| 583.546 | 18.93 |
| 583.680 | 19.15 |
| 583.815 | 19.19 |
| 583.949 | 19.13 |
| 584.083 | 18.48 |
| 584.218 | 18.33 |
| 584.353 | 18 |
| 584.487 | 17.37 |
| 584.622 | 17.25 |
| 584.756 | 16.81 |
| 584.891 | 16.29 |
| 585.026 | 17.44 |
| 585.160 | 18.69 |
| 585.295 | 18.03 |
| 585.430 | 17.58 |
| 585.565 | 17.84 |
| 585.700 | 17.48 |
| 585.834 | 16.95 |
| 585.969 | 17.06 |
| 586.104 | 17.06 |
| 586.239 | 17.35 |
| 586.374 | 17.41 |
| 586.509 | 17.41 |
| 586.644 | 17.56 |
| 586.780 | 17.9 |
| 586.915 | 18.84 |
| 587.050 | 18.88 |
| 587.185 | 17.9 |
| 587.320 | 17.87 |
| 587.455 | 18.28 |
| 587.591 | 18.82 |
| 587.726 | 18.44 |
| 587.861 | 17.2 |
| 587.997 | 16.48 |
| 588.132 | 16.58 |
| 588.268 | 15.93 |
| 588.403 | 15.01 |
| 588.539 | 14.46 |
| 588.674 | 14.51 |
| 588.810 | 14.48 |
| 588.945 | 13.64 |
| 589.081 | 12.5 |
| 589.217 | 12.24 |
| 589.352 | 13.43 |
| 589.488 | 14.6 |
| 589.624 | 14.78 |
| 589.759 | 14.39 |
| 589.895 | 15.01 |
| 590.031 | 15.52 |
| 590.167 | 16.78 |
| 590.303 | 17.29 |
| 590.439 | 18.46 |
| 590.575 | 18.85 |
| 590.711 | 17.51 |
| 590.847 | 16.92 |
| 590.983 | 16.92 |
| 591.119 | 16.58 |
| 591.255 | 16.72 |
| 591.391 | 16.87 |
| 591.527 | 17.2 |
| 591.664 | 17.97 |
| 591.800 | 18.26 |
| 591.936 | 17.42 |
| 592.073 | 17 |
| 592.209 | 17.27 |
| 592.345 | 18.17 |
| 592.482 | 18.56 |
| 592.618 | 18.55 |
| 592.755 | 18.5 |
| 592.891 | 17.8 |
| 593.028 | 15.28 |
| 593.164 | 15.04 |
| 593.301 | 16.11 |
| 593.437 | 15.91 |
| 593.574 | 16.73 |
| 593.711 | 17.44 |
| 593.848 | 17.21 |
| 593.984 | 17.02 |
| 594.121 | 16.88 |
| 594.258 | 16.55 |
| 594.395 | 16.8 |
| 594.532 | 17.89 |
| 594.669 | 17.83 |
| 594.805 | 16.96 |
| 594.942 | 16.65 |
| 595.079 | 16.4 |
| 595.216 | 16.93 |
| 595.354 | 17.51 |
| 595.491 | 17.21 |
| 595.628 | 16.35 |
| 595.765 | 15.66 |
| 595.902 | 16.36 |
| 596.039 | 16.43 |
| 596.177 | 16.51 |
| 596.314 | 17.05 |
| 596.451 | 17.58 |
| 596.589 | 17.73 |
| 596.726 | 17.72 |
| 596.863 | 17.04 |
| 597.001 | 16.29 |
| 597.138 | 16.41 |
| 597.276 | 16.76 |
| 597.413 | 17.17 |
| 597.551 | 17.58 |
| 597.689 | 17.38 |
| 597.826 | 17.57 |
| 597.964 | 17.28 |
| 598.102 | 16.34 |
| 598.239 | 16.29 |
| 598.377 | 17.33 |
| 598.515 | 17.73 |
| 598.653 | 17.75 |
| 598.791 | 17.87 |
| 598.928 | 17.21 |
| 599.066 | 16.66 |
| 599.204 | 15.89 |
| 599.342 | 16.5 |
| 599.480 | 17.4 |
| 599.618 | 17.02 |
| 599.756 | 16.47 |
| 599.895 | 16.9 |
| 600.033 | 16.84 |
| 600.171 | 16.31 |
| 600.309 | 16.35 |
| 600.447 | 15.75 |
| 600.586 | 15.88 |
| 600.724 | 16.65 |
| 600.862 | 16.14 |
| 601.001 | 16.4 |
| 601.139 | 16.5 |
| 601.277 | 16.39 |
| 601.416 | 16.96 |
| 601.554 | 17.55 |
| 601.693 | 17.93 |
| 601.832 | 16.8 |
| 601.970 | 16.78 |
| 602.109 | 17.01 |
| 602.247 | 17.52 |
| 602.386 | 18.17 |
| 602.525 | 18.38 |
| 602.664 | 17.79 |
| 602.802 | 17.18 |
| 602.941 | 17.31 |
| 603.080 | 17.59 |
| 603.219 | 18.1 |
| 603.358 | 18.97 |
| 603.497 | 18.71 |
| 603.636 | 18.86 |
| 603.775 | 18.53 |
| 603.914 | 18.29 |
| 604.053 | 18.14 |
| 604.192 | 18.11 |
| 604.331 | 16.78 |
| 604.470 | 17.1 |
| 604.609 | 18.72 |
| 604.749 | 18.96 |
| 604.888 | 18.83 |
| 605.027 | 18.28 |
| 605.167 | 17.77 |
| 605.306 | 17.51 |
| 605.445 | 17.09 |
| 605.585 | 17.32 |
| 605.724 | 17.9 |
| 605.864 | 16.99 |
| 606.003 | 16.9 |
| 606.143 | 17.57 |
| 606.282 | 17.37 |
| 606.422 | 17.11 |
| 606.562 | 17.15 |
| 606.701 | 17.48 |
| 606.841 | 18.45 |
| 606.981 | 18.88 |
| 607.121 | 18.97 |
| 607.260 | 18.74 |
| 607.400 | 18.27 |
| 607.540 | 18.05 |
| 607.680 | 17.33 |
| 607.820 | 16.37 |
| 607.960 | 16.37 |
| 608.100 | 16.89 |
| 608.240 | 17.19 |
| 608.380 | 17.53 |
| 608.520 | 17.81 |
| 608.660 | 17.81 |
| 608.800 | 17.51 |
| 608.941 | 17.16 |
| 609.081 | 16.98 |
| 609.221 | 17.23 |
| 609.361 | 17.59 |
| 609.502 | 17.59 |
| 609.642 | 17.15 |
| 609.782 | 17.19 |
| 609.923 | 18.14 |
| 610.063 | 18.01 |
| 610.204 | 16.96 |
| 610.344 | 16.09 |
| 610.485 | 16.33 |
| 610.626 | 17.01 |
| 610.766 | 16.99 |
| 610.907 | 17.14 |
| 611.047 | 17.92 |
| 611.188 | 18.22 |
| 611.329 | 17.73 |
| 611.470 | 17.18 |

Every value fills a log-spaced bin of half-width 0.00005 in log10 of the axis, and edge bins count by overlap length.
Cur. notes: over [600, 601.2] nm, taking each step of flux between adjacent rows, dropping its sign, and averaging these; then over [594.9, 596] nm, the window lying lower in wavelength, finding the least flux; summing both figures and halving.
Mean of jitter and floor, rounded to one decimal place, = 8.0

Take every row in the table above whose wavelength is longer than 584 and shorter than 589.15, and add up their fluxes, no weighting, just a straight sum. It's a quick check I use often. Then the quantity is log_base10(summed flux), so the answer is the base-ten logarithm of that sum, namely 2.81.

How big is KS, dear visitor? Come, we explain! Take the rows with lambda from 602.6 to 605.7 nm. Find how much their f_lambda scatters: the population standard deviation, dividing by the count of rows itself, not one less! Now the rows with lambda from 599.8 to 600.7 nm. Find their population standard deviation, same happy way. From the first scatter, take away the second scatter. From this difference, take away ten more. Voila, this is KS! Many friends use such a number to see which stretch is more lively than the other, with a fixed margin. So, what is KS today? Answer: -9.76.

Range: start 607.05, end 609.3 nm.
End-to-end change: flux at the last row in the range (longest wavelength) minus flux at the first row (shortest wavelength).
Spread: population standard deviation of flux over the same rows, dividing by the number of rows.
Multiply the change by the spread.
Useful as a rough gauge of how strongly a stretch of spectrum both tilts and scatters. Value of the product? -1.3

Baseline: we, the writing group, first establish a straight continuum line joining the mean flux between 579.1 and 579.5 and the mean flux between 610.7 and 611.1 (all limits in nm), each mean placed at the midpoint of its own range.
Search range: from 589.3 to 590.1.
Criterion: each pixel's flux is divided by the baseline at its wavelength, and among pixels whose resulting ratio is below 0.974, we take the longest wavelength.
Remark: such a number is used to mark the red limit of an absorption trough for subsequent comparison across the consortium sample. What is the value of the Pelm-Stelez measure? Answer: 590.031 nm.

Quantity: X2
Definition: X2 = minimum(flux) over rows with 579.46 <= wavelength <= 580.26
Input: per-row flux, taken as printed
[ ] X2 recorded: 17.52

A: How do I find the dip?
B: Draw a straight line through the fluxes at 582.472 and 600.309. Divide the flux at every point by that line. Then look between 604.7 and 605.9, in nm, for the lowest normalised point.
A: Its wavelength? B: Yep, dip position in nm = 605.864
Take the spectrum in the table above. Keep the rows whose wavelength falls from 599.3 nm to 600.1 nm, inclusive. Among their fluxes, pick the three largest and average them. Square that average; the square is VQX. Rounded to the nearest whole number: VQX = 293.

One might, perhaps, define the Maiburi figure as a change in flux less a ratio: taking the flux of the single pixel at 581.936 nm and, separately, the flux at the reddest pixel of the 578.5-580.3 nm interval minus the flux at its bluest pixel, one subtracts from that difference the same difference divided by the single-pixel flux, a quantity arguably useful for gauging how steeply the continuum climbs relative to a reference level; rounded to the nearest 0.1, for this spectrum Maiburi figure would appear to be 1.0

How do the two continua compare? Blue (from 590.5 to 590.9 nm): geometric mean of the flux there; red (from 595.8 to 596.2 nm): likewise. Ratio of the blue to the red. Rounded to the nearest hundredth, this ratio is 1.08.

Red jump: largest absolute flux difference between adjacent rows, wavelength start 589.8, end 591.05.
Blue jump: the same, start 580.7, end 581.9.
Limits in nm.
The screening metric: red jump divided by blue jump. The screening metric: 1.4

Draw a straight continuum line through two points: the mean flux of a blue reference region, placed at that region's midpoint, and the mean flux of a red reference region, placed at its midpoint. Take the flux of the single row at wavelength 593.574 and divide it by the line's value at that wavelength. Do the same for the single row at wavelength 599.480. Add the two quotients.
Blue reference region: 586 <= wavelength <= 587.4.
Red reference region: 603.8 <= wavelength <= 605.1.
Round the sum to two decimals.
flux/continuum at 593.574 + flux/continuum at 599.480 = 1.90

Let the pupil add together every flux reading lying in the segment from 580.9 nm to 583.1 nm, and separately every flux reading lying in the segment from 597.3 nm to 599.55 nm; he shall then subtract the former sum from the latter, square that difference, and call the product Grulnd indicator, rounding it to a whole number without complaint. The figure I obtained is 96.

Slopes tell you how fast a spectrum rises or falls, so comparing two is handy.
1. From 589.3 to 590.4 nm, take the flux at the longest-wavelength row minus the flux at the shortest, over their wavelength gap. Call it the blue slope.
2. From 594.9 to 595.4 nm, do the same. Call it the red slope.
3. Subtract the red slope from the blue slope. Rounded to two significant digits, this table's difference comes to 2.0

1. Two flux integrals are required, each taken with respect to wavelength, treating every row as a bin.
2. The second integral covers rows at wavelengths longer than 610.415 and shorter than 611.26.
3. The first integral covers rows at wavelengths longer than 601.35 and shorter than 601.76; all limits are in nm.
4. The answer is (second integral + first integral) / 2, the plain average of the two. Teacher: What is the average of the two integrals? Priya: 11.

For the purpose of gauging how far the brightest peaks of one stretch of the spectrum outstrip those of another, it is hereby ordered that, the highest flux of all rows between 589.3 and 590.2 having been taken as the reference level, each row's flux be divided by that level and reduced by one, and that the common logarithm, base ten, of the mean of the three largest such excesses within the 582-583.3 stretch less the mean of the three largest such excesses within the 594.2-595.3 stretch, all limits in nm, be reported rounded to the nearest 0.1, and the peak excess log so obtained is -1.2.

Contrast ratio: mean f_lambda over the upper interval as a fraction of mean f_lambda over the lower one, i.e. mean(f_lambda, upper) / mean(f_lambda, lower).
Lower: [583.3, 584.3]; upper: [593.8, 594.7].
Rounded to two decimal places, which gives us 0.91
